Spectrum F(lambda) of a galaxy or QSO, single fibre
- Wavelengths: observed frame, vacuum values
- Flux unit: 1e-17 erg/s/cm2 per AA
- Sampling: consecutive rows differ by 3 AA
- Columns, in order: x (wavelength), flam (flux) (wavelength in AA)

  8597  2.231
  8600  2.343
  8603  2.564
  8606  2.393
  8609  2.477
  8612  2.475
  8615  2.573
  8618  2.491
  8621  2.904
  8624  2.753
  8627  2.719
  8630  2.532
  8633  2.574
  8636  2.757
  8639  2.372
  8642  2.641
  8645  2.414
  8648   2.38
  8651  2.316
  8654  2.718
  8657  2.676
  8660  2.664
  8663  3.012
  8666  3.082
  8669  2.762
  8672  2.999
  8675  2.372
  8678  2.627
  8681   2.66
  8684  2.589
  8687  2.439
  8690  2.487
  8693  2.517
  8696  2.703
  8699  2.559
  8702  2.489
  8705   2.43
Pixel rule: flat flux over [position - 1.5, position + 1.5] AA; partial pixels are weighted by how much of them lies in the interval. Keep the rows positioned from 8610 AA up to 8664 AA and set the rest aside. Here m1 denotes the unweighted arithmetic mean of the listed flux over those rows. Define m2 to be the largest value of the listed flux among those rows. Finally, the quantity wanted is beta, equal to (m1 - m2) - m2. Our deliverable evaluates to -3.41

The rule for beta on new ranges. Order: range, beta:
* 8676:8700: -2.83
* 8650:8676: -3.43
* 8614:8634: -3.16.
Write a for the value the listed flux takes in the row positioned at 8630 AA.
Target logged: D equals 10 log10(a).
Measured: 4.03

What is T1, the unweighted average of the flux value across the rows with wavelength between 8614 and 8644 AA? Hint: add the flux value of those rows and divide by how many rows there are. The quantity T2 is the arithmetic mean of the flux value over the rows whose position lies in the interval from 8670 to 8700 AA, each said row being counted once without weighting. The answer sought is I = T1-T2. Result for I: 0.04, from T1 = 2.63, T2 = 2.60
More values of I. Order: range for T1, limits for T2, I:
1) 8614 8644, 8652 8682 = -0.13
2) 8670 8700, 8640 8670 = -0.07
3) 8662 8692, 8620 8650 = 0.10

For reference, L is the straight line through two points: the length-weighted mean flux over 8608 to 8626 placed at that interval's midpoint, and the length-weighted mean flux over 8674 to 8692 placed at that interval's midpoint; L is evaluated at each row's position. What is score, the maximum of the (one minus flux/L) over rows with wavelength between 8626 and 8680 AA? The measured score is 0.100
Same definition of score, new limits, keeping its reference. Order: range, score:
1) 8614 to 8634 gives 0.048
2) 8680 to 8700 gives 0.035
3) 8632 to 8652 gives 0.100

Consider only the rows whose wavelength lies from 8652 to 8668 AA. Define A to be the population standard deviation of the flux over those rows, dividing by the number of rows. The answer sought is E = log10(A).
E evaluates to -0.75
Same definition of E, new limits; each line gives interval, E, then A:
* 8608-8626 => -0.79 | 0.16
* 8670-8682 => -0.65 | 0.22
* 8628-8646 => -0.88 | 0.13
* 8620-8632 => -0.88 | 0.13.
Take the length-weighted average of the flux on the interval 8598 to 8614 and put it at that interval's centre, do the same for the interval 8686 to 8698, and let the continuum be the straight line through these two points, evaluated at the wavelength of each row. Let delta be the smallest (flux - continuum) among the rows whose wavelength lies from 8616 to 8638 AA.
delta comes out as 0.03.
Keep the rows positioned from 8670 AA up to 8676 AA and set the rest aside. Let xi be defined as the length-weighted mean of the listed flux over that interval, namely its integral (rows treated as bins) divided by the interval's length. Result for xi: 2.72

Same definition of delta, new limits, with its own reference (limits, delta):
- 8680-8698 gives -0.10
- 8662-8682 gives -0.15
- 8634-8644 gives -0.11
